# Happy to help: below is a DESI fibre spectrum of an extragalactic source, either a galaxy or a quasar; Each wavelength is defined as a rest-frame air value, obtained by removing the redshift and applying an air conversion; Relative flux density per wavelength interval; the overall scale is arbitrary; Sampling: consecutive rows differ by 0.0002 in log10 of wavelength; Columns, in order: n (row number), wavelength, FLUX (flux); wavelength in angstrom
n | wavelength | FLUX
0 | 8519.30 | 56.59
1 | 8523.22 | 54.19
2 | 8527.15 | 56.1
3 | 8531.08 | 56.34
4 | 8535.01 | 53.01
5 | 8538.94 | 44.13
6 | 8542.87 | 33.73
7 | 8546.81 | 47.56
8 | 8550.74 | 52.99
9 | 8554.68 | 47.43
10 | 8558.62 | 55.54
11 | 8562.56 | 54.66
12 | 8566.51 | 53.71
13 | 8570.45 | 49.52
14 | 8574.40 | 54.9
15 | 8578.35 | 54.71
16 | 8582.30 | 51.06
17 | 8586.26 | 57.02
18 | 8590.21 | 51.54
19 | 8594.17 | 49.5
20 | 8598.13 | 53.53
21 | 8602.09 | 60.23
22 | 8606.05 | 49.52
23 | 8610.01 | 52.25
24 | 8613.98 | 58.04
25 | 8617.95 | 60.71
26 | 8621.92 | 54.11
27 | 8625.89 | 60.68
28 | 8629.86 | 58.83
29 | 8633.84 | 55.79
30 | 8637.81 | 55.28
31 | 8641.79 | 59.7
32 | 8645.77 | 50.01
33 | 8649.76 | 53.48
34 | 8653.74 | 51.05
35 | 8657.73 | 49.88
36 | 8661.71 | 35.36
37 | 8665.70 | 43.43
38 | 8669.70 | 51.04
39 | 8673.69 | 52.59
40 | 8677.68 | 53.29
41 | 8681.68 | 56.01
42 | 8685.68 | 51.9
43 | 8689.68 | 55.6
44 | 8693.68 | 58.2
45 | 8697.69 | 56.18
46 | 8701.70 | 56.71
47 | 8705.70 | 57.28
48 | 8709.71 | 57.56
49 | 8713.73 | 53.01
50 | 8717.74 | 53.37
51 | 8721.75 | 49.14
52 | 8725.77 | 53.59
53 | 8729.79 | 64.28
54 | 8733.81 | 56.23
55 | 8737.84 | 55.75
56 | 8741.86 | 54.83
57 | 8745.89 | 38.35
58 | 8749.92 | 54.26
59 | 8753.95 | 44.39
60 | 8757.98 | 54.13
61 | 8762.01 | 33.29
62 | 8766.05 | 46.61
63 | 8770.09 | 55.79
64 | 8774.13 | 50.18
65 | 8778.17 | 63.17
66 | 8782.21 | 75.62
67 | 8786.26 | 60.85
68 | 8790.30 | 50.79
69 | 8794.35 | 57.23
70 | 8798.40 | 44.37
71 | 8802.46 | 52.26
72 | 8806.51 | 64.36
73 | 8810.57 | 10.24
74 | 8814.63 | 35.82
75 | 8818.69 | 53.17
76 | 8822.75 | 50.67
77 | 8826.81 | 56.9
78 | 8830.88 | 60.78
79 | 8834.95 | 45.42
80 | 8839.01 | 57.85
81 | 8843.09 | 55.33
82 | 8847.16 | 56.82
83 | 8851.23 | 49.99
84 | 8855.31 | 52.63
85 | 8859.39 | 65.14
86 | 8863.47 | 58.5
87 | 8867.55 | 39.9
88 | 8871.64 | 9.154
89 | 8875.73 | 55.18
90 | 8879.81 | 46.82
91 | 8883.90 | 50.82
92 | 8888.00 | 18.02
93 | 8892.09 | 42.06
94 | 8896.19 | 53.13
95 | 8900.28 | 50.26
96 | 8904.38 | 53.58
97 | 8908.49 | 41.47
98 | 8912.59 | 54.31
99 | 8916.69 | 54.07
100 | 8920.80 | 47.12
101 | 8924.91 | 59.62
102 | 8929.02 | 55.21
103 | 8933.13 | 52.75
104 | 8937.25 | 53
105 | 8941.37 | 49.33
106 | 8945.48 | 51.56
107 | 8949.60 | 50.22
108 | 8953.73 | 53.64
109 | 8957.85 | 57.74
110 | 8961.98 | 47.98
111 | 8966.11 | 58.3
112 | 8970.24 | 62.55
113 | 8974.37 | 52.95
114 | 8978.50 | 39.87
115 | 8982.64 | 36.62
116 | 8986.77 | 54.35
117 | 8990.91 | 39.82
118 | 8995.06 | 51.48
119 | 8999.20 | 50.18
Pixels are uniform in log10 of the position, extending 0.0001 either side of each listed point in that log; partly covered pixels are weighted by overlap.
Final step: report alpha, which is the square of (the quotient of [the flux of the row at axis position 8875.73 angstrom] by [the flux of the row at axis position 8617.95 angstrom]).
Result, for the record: 0.83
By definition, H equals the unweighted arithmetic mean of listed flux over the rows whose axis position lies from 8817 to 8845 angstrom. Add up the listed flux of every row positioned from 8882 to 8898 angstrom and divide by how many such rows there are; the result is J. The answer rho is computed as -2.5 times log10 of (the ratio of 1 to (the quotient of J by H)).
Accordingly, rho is -0.30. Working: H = 54.3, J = 41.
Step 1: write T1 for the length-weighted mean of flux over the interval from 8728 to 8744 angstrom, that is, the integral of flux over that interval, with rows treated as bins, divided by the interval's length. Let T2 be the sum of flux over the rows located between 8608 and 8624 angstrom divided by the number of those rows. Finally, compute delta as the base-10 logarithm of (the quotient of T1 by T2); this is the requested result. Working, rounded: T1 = 58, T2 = 56.3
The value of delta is 0.01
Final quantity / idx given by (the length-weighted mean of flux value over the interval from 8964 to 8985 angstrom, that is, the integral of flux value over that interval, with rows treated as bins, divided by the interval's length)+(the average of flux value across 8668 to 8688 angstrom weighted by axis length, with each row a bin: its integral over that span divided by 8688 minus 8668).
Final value 103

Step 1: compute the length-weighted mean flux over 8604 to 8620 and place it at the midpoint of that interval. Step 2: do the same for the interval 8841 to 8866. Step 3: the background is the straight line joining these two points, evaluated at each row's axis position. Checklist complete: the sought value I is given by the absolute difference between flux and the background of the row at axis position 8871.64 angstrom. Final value 47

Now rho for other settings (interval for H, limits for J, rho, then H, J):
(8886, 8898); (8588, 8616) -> 0.38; 37.7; 54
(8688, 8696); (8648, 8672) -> -0.20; 56.9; 47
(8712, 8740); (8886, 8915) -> -0.23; 55.1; 45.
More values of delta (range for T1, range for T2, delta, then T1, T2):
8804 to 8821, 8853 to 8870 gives -0.12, 41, 54.0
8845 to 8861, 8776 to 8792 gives -0.05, 56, 62.6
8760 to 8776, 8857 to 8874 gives 0.03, 46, 43.2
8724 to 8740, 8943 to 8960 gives 0.03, 57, 53.3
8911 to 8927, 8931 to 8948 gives 0.02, 54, 51.7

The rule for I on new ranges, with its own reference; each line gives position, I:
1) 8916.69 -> 2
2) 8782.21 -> 20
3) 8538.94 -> 11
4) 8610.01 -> 3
